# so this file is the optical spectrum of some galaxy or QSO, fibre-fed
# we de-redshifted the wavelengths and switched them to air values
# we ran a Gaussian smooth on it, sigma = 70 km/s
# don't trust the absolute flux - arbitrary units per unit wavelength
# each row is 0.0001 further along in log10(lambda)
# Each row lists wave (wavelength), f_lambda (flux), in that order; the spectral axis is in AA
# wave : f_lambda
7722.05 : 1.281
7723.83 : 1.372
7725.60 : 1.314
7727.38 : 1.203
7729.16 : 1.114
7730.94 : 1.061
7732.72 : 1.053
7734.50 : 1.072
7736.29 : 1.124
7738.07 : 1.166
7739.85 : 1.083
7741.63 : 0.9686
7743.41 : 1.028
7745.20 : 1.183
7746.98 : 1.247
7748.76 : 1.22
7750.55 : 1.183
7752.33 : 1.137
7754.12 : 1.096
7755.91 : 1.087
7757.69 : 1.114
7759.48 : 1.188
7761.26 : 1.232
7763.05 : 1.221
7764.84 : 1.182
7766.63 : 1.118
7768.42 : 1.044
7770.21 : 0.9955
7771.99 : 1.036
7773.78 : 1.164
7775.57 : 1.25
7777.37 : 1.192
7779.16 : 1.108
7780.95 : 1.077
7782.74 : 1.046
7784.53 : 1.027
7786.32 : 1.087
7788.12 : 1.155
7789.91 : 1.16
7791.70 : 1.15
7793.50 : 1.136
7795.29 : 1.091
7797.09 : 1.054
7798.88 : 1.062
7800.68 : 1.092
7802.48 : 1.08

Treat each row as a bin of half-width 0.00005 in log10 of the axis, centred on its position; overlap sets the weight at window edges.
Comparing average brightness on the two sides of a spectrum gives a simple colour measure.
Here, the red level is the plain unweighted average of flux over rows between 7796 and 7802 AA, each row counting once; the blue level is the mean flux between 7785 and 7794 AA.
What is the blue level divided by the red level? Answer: 1.06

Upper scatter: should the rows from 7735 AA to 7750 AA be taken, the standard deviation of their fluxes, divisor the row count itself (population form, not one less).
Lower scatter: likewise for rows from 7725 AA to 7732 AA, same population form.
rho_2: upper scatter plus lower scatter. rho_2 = 0.19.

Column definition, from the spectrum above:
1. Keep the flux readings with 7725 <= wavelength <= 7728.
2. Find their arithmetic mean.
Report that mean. 1.26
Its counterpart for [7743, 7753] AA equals 1.17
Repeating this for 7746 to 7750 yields 1.23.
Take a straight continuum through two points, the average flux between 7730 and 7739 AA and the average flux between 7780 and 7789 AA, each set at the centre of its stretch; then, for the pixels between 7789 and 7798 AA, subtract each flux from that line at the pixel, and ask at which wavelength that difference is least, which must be 7789.91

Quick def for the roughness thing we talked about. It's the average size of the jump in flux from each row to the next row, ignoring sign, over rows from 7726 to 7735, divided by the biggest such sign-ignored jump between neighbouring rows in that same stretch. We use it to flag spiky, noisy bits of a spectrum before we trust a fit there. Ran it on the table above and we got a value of 0.47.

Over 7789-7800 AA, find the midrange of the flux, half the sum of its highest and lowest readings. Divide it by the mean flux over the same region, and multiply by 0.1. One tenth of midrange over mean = 0.100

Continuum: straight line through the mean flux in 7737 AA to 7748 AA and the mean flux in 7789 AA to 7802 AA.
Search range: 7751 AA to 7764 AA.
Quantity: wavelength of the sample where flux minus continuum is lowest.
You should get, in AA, 7755.91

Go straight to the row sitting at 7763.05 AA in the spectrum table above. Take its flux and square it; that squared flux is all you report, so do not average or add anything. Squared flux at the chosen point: 1.49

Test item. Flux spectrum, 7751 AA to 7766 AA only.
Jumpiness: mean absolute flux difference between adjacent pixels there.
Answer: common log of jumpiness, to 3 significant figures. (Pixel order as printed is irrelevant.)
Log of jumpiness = -1.46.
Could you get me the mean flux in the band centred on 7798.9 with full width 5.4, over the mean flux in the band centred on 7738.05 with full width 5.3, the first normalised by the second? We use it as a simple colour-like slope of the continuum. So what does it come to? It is 0.95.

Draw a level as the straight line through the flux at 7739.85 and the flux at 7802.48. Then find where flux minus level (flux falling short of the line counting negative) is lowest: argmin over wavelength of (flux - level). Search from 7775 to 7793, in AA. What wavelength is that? 7784.53 AA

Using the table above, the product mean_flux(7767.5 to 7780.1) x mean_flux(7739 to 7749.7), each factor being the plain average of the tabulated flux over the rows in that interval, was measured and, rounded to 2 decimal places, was 1.25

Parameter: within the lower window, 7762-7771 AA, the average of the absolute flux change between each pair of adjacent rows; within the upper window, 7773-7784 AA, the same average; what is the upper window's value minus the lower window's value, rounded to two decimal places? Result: 0.00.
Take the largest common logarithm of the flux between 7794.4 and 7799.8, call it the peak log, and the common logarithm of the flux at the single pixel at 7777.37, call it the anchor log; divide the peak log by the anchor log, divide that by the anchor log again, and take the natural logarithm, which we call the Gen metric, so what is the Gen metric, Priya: 1.9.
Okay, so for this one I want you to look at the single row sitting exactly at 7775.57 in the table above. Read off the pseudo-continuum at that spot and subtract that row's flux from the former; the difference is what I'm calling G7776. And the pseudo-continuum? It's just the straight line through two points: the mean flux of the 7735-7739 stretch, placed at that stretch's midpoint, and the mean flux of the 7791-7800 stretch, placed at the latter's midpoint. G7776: -0.14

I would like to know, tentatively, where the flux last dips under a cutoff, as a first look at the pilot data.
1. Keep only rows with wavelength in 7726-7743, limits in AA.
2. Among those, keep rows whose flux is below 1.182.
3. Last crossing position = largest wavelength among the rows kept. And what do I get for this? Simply 7741.63 AA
